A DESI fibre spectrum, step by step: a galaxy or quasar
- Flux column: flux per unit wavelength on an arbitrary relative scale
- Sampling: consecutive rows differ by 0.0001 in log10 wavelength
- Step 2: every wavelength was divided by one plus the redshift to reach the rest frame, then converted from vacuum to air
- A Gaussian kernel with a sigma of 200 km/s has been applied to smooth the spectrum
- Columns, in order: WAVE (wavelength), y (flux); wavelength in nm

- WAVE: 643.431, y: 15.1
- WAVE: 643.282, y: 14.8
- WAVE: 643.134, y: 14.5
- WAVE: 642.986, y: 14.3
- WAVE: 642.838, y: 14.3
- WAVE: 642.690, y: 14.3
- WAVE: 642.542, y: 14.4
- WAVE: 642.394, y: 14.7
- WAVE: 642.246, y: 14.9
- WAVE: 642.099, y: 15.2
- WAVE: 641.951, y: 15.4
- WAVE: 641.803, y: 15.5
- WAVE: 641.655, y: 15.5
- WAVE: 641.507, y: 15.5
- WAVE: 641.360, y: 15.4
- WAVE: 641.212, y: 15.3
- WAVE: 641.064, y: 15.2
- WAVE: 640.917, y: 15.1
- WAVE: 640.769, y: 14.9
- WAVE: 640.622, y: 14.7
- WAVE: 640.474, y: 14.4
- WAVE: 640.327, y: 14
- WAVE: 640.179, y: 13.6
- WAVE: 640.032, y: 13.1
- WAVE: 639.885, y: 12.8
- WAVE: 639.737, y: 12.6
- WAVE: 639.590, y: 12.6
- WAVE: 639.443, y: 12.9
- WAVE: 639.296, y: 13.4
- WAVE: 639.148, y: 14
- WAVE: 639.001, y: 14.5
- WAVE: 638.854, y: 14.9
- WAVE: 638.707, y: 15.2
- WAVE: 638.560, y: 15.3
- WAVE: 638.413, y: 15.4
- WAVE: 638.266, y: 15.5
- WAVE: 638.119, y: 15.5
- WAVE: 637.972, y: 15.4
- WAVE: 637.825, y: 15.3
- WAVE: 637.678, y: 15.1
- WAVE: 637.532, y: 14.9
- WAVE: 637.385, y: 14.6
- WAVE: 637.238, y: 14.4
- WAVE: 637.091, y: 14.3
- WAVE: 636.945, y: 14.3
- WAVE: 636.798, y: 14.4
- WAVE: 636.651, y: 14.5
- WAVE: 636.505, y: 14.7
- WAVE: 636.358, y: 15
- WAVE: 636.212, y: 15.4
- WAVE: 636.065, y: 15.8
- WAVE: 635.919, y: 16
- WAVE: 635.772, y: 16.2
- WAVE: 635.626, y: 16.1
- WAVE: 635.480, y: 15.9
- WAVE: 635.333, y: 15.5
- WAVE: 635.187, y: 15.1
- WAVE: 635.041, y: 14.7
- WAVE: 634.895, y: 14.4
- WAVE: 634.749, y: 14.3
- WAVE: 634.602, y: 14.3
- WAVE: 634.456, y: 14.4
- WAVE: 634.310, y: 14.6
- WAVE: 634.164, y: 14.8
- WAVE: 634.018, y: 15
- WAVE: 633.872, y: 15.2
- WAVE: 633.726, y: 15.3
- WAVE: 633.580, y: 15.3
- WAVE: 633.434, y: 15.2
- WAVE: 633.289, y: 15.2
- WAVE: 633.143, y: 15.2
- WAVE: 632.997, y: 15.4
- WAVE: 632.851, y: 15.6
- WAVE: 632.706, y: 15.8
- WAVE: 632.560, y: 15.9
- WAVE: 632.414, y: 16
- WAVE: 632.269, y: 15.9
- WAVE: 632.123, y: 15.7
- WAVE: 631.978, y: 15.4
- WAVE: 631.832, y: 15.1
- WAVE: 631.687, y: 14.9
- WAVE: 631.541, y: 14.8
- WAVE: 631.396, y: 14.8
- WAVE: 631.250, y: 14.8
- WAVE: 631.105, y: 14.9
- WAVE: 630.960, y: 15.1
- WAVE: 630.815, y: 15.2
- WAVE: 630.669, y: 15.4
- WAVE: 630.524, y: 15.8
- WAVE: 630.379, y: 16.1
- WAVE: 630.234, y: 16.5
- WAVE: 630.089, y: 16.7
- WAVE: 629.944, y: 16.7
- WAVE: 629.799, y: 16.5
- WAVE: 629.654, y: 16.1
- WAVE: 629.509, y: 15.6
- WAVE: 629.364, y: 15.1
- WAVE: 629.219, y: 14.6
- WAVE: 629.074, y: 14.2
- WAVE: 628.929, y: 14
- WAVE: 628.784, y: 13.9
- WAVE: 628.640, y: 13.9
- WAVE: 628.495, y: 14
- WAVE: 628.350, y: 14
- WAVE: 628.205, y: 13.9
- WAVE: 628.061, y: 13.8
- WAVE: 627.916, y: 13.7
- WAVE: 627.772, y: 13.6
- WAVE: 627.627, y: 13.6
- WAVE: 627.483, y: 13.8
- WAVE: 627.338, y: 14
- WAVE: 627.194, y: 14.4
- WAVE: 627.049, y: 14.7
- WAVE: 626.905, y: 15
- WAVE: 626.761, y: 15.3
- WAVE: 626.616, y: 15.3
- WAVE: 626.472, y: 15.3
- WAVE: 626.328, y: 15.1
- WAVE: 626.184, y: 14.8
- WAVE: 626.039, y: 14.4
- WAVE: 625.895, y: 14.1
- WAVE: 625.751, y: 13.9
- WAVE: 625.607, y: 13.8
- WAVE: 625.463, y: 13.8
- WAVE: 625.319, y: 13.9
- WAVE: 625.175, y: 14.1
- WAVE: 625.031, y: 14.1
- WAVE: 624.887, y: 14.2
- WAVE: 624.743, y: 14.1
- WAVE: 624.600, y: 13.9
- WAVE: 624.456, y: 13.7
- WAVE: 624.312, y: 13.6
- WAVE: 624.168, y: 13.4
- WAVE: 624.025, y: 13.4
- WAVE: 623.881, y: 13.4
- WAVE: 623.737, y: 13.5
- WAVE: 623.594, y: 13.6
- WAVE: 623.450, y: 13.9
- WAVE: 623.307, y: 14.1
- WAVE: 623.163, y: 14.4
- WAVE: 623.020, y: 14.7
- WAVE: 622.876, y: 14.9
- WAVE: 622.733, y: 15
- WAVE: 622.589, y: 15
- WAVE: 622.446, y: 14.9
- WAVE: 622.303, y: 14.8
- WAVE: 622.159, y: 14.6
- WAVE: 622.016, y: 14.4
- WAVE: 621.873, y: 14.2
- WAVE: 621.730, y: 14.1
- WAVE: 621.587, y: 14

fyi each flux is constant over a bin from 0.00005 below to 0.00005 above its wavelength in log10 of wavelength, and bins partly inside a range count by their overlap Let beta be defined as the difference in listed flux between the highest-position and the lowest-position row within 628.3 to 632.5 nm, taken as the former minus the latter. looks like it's 2.00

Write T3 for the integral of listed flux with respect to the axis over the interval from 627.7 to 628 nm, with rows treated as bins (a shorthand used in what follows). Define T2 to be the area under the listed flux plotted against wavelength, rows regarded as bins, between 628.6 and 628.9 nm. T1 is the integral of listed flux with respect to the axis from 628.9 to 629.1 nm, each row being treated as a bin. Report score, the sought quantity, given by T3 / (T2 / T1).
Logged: 2.8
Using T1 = 2.82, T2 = 4.18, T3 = 4.10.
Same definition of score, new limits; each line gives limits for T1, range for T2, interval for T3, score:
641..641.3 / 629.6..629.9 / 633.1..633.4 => 4.3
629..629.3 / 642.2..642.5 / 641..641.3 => 4.5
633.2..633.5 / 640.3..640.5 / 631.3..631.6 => 7.1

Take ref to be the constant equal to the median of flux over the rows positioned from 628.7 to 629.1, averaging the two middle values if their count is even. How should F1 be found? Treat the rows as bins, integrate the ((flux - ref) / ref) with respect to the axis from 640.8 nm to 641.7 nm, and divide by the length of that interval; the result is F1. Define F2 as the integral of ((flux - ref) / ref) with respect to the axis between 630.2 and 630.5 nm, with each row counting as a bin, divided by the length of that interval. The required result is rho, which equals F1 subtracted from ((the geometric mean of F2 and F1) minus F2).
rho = -0.13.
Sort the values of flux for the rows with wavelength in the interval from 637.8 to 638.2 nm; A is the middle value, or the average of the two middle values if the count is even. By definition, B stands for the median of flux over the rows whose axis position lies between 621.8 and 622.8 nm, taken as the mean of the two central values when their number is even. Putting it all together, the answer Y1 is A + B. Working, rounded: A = 15.4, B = 14.8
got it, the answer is 30.2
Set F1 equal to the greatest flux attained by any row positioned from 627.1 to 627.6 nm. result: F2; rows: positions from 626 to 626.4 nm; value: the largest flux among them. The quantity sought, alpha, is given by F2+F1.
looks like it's 29.5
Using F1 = 14.4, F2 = 15.1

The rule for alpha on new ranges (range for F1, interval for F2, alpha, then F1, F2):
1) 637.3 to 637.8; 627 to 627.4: 29.8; 15.1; 14.7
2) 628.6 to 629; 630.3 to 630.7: 30.1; 14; 16.1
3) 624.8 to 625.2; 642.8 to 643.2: 28.7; 14.2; 14.5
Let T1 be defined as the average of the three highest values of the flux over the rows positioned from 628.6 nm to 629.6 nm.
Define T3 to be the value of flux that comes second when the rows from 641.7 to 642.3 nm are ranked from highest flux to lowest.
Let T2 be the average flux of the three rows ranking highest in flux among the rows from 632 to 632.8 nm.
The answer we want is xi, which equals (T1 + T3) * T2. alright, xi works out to 486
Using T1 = 15.1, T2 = 15.9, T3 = 15.4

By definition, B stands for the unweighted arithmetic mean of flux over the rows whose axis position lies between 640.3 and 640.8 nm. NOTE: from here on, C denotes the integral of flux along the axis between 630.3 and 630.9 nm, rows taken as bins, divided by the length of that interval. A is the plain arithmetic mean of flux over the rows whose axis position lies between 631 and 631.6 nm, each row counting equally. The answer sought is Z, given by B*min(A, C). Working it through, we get 215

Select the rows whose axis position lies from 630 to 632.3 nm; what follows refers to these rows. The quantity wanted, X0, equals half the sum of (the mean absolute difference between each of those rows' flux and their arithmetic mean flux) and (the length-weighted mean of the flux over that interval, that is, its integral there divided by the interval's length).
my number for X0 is 7.97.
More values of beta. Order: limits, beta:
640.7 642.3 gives 0.00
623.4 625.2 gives 0.20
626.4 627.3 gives -0.90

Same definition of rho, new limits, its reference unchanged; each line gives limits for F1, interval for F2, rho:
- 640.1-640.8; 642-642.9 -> -0.04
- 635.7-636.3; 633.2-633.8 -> -0.11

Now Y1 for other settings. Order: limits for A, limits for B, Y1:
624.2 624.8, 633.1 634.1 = 29.0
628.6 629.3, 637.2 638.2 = 29.1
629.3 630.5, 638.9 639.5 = 30.0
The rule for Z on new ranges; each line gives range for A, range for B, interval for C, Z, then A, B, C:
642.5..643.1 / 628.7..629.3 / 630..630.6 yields 203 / 14.3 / 14.2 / 16.3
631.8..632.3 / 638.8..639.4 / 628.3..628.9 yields 198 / 15.5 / 14.2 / 14.0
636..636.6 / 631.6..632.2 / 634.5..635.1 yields 220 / 15.2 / 15.3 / 14.4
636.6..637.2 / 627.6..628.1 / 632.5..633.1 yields 197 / 14.4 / 13.7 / 15.6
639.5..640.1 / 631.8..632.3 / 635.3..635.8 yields 198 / 12.8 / 15.5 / 15.9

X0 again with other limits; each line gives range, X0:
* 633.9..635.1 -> 7.40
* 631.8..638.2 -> 7.82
